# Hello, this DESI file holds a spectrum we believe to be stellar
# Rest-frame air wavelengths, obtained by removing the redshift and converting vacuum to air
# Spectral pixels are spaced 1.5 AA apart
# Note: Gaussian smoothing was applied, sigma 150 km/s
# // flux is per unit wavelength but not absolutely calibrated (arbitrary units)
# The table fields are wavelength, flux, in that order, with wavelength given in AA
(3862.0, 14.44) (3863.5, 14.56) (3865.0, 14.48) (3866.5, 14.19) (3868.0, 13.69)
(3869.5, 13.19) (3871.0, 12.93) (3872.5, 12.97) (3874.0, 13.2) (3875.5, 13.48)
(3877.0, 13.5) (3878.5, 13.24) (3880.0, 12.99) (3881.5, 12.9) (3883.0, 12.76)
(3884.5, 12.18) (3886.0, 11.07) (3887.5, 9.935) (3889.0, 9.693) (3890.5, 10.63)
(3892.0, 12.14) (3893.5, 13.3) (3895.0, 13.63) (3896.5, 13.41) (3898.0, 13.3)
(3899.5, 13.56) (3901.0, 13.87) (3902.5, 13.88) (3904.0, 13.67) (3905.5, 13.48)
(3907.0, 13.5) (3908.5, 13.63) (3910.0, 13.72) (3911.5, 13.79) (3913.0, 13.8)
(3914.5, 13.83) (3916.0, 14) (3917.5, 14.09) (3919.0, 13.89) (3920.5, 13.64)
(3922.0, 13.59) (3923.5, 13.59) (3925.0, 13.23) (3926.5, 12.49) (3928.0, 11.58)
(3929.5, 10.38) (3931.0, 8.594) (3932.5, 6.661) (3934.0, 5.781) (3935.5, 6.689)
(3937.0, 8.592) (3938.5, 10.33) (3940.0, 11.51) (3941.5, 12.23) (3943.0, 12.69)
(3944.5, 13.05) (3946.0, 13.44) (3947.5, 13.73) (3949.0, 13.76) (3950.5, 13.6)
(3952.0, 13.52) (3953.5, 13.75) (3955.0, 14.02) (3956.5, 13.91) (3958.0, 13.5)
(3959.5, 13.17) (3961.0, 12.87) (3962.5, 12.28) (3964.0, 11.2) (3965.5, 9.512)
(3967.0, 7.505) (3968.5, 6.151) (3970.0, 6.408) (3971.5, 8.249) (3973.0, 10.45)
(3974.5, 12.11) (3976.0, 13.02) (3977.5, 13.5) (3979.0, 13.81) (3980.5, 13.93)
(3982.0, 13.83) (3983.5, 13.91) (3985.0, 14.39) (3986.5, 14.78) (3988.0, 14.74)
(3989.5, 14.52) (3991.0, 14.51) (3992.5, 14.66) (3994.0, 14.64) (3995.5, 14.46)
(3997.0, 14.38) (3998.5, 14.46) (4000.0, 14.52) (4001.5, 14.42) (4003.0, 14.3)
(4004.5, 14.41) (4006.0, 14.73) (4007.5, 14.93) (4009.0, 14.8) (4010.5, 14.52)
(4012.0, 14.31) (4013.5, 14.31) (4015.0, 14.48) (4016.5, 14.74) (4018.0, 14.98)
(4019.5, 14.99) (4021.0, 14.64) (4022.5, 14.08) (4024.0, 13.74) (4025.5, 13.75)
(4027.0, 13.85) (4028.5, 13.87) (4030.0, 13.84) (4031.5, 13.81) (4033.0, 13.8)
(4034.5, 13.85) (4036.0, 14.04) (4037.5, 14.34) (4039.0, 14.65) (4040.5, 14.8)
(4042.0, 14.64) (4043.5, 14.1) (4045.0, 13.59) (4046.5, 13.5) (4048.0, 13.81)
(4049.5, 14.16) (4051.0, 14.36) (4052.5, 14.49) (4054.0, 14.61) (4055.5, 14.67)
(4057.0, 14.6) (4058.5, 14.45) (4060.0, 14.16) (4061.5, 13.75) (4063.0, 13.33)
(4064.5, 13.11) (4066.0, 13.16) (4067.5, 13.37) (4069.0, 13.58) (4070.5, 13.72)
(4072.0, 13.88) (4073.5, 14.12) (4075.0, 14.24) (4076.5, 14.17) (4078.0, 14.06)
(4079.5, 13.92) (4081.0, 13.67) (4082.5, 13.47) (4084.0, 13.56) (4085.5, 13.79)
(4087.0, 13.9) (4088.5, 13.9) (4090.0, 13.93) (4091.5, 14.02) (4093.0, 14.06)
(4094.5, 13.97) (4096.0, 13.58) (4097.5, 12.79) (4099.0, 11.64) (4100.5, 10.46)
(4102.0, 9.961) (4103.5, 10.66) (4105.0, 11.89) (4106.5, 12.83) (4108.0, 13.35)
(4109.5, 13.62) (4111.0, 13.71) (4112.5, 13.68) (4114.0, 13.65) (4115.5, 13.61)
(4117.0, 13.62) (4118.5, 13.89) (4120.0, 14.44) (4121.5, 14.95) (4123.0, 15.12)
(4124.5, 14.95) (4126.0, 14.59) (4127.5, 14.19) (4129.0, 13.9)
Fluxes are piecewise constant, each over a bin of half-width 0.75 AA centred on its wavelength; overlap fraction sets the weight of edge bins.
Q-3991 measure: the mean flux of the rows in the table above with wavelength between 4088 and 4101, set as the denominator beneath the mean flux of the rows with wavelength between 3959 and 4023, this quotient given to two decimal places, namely 1.01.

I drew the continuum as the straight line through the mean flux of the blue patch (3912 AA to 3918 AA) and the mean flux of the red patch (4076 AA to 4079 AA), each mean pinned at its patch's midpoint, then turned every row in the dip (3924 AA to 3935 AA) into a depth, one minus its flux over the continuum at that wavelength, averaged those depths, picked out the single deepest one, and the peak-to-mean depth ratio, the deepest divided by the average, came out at 2.0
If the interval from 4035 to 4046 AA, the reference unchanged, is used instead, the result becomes -2.1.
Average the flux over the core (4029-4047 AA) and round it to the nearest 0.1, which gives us 14.1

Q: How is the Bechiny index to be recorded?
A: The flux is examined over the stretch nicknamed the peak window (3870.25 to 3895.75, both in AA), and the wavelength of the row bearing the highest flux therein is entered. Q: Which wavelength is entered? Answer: 3895.0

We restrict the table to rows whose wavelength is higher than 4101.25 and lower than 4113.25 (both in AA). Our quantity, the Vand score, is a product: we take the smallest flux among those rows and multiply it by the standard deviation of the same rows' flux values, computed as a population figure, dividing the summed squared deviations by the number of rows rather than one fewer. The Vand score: 14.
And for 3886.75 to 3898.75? 15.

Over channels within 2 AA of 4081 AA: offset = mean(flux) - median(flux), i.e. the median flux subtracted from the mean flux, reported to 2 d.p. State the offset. 0.02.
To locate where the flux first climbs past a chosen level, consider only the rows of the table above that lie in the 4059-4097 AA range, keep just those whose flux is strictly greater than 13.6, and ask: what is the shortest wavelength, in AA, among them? 4060.0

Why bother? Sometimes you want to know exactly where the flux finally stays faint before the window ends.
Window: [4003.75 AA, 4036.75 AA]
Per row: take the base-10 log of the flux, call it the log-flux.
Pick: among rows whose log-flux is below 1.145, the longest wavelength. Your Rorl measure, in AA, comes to 4034.5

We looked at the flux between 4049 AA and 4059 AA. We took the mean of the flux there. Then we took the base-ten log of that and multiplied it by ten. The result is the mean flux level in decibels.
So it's 11.6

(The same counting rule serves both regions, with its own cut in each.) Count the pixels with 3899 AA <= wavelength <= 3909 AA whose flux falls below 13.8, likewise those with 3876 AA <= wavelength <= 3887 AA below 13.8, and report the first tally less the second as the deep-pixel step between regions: -2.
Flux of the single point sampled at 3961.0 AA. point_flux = 12.87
